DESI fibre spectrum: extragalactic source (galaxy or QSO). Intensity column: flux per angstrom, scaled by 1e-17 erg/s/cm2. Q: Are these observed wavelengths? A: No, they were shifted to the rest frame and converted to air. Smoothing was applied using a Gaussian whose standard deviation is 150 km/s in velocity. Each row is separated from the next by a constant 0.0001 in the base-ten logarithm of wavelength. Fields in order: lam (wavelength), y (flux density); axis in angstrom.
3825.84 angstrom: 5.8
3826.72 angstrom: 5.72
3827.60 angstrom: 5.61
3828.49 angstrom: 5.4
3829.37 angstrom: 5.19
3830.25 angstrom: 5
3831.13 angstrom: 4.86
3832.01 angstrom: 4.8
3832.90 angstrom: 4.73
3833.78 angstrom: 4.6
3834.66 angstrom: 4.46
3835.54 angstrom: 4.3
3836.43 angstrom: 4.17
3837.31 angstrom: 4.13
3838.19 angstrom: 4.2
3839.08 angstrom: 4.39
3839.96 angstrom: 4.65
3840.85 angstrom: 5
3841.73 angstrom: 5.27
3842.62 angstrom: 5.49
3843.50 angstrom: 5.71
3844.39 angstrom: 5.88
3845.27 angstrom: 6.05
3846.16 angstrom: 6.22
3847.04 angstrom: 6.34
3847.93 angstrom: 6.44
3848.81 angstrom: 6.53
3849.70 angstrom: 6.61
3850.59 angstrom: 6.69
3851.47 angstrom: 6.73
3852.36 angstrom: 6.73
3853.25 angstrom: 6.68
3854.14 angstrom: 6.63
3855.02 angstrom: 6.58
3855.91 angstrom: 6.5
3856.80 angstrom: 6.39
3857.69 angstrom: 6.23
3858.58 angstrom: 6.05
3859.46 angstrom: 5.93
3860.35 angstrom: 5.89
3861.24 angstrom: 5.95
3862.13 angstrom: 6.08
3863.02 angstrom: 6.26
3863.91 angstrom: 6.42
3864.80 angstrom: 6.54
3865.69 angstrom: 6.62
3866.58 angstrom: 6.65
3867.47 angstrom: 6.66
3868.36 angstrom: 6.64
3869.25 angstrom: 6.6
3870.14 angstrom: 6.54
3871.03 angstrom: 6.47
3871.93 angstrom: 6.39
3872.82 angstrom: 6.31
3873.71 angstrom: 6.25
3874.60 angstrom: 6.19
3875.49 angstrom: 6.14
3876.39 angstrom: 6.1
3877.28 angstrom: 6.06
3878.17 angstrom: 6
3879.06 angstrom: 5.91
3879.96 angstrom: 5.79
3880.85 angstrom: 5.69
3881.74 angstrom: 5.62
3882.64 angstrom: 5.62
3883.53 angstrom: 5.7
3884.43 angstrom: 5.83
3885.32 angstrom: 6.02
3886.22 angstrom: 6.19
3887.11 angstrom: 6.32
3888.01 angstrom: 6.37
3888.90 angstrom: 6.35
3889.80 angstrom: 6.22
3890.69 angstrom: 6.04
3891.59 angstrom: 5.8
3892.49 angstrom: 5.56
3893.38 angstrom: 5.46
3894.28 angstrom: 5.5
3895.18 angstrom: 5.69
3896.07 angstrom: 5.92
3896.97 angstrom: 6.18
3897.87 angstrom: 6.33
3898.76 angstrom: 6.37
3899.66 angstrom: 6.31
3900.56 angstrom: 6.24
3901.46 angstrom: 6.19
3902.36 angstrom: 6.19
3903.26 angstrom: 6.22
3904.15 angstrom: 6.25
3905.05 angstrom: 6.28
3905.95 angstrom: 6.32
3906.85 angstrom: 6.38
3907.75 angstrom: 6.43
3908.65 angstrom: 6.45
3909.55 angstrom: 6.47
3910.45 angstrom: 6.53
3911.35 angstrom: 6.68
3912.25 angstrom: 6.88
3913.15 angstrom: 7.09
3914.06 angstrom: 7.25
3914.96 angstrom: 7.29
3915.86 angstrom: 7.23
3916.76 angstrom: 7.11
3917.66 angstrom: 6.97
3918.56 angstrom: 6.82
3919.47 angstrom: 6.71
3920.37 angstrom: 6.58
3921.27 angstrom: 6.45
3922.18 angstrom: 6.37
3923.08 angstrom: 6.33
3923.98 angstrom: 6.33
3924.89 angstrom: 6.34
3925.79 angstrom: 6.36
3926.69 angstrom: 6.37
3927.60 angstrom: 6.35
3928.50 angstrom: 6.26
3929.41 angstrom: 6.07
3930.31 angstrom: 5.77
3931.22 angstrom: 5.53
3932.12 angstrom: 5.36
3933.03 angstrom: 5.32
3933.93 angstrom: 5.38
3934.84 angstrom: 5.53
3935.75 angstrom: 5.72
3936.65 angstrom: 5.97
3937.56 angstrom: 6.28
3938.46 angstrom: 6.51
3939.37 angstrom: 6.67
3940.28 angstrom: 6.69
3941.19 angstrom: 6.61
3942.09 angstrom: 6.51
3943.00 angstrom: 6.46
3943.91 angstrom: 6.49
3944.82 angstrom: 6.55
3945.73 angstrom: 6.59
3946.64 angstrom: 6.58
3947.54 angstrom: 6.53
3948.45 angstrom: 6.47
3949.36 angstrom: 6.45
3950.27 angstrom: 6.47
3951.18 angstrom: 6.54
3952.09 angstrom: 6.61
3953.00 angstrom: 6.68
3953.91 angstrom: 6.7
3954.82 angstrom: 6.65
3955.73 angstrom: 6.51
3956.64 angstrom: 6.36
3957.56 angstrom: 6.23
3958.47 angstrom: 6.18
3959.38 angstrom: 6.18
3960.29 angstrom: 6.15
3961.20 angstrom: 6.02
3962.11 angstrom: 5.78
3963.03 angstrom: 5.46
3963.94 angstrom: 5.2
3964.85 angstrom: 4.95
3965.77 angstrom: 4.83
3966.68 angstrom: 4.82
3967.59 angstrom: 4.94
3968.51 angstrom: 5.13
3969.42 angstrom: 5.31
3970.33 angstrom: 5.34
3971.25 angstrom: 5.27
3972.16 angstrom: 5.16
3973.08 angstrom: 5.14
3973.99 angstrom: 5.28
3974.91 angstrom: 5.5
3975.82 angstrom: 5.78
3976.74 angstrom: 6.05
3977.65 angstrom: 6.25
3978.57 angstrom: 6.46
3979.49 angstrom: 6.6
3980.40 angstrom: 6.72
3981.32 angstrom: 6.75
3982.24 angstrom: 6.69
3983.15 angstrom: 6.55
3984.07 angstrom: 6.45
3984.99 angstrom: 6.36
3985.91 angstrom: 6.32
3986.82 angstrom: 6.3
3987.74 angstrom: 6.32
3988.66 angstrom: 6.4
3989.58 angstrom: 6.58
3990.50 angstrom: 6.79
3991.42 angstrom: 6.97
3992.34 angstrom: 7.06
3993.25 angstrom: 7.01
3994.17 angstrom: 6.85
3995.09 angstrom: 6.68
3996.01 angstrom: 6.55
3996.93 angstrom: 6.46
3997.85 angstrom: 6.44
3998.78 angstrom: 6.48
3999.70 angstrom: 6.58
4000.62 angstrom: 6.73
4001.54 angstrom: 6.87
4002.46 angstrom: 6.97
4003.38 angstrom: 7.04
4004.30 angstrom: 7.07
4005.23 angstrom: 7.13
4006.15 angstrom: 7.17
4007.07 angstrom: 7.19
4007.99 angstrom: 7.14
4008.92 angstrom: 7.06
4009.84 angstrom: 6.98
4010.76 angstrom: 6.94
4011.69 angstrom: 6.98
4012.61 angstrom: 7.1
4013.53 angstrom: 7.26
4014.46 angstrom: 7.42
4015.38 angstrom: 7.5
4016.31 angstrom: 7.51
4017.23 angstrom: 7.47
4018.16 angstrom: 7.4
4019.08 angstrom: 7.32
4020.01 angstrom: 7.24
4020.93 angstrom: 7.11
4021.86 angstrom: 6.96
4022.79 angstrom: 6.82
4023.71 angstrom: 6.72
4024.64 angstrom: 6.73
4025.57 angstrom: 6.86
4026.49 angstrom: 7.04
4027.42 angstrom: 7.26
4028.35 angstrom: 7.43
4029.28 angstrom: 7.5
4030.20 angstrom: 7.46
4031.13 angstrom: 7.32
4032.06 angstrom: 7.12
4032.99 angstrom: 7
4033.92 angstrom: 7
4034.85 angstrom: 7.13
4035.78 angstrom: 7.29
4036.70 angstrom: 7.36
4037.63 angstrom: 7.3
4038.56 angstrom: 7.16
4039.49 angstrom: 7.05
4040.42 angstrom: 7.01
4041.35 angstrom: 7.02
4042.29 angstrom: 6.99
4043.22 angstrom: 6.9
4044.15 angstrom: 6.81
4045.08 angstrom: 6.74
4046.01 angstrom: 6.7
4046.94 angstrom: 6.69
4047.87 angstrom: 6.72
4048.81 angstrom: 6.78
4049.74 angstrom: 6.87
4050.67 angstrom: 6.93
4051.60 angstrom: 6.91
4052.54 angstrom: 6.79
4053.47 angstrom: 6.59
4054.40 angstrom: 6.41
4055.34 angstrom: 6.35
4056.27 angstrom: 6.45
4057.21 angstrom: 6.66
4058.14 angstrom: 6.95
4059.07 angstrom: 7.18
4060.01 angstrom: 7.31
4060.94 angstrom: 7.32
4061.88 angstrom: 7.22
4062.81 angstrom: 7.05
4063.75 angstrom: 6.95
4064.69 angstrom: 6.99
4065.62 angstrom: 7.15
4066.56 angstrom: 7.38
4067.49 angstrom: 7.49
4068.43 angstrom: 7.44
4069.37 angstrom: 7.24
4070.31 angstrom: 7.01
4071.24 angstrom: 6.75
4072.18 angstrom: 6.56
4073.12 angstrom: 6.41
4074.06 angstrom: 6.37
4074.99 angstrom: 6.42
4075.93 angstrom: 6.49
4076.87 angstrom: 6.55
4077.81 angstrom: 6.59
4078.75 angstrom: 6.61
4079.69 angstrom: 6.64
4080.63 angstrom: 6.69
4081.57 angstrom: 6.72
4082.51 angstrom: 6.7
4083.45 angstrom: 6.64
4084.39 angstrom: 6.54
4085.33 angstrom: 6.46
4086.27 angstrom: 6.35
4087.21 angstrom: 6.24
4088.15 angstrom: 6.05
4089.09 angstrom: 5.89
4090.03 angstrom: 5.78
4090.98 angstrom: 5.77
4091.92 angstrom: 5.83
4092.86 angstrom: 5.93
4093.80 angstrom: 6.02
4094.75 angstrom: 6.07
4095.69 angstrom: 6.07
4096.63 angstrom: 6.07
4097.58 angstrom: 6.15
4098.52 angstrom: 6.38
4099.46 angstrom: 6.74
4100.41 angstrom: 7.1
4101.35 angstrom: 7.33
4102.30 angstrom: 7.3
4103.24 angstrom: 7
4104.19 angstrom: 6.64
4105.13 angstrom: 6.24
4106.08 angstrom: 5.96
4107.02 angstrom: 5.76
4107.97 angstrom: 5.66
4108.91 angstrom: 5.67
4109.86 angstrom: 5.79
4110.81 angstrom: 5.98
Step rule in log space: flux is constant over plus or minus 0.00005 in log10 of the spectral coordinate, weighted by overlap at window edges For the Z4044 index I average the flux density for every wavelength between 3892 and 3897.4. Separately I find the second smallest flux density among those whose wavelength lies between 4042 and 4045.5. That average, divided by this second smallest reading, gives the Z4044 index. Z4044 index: 0.84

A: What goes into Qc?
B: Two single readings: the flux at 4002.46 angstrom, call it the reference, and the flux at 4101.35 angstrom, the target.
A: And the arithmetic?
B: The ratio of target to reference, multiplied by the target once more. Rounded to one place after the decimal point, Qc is 7.7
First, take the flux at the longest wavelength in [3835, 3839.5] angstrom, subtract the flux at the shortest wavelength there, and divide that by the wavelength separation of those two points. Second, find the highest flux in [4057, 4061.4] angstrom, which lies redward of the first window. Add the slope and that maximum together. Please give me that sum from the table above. 7.3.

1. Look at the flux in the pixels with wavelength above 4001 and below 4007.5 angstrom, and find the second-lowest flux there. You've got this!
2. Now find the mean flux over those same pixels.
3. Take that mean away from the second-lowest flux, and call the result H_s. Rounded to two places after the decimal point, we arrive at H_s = -0.09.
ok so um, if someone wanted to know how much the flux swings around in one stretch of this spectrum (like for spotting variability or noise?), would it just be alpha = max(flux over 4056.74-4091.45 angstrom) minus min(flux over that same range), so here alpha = 1.7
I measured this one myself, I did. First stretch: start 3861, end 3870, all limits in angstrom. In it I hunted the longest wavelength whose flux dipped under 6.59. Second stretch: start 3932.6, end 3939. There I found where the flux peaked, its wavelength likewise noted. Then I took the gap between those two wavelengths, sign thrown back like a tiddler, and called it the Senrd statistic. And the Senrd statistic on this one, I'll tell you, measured 73.7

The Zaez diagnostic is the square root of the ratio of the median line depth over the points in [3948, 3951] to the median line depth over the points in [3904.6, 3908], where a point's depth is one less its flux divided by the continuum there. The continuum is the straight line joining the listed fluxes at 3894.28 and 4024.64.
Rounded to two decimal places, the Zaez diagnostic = 0.75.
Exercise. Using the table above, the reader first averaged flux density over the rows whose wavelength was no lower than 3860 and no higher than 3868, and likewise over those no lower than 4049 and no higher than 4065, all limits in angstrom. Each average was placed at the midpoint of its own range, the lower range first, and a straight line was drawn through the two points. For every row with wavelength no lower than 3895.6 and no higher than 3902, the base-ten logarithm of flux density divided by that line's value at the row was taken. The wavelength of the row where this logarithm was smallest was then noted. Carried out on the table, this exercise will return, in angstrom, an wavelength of 3896.07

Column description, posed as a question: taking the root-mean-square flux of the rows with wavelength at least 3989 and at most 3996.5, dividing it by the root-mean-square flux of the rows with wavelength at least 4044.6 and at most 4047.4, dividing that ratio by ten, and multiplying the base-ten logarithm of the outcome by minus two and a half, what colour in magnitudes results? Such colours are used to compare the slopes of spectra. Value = 2.48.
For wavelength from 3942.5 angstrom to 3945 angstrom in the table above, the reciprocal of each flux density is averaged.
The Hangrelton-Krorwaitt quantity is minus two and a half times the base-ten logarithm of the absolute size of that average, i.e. 2.03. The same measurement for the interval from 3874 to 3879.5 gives 1.96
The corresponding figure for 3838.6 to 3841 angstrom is 1.67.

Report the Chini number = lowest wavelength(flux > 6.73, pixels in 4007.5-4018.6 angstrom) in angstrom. 4007.99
